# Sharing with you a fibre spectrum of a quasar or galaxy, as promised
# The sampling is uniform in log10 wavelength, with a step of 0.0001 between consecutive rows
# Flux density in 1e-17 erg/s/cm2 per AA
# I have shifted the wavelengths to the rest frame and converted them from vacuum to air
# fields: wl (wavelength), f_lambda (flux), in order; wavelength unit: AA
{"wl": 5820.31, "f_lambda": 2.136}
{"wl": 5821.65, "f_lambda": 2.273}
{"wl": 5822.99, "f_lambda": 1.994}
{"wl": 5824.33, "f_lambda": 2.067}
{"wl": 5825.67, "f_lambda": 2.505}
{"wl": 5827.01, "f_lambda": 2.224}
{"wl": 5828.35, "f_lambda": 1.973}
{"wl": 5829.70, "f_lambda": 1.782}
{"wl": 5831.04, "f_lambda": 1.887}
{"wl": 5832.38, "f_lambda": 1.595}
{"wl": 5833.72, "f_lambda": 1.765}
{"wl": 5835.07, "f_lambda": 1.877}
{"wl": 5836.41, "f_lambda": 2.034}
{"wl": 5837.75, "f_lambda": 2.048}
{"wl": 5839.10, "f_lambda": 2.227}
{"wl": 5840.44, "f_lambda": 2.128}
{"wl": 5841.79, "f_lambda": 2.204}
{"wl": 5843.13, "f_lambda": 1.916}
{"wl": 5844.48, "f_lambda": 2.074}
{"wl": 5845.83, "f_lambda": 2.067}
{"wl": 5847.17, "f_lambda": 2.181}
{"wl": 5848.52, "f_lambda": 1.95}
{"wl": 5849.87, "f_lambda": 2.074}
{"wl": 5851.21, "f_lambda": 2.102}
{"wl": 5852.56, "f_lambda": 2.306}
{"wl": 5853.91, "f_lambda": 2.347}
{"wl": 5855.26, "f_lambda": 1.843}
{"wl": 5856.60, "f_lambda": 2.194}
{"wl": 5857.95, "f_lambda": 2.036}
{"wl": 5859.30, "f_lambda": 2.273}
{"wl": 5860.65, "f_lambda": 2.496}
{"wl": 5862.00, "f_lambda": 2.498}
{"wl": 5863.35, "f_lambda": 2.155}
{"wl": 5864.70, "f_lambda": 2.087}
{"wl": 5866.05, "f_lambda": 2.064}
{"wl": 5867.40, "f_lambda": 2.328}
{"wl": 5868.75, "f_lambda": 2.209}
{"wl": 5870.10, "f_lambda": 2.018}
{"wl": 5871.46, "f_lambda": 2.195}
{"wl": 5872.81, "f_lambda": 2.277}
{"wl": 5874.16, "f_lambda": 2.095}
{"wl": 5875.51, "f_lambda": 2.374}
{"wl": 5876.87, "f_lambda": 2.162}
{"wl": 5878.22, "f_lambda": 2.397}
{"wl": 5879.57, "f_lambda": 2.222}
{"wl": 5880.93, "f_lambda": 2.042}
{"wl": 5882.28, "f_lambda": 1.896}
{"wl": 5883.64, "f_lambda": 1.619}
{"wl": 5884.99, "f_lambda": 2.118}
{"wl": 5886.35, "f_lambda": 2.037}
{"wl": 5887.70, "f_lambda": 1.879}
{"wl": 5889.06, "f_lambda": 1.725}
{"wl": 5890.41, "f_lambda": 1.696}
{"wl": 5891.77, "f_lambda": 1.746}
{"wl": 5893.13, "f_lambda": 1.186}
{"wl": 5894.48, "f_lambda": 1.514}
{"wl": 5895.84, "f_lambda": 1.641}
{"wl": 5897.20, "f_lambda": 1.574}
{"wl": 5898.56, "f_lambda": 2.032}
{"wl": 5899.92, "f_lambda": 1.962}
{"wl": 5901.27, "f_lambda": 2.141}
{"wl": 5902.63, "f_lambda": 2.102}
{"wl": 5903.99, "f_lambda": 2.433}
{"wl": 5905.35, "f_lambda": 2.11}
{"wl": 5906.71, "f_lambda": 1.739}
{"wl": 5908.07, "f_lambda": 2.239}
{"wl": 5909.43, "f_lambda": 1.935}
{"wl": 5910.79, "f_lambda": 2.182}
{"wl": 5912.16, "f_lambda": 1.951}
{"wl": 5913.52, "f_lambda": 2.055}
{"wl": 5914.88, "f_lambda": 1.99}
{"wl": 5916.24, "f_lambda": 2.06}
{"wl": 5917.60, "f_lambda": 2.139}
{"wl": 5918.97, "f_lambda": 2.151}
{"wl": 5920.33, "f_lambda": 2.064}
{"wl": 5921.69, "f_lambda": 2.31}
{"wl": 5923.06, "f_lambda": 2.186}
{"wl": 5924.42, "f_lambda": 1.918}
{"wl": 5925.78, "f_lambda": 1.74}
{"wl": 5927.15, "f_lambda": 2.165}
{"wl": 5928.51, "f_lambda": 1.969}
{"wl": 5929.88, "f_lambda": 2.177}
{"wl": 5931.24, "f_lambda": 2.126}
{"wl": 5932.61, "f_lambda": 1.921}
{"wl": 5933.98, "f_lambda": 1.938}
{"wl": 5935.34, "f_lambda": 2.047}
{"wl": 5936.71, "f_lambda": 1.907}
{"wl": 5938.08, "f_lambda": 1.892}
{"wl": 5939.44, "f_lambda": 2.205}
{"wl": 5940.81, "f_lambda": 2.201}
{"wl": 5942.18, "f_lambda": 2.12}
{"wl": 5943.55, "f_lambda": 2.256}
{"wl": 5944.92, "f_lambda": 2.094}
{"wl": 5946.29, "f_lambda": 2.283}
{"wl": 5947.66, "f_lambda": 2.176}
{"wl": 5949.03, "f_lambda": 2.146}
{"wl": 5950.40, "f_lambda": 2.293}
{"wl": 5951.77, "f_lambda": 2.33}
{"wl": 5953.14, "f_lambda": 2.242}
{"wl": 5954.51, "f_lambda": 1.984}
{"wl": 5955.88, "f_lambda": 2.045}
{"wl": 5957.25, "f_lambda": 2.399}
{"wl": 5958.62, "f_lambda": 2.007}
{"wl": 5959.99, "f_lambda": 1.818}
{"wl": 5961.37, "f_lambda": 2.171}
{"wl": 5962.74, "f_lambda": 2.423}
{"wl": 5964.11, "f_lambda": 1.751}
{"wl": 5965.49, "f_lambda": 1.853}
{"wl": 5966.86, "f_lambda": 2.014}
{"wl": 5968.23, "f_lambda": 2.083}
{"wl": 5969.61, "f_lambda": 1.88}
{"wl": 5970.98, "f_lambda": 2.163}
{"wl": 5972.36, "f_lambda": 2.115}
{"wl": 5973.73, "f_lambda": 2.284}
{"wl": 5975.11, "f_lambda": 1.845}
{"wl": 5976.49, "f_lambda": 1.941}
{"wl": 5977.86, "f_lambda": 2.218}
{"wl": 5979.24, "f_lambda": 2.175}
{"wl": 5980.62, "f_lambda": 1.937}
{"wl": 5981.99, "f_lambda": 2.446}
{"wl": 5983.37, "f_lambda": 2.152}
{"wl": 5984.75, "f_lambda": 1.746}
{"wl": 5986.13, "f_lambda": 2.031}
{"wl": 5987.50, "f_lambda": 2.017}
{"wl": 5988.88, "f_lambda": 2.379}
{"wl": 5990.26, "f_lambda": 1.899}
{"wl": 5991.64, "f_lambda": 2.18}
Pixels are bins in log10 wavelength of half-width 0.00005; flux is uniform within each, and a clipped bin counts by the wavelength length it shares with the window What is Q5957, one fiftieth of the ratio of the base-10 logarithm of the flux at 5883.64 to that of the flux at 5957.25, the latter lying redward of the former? 0.011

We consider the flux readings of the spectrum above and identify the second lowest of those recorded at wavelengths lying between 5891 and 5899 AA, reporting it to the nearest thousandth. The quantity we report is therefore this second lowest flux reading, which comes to 1.514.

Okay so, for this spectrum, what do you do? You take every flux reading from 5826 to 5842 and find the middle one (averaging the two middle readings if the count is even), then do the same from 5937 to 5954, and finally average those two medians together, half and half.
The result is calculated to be 2.10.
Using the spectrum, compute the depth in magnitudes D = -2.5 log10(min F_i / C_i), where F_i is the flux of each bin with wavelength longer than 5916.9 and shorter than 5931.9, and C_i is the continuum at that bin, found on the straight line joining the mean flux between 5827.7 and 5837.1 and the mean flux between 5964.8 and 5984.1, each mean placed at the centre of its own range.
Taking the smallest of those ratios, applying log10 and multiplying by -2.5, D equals 0.15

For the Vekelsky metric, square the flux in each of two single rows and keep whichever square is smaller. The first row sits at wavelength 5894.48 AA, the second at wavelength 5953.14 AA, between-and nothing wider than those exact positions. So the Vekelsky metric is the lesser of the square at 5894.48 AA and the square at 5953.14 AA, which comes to 2.3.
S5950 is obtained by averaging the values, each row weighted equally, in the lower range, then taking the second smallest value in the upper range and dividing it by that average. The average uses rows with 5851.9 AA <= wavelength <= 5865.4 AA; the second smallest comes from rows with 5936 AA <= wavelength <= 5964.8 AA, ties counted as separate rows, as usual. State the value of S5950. 0.82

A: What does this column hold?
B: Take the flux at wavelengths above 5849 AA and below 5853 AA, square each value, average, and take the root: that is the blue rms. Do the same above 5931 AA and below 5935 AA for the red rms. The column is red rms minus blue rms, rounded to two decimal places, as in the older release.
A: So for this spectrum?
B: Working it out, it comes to -0.17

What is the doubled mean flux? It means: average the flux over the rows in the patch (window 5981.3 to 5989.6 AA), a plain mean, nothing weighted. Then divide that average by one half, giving 4.26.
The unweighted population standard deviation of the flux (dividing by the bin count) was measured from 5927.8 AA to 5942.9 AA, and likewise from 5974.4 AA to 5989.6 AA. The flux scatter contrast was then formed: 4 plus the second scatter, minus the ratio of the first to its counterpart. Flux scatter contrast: 3.63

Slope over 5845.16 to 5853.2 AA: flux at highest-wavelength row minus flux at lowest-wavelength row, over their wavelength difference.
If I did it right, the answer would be 0.036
